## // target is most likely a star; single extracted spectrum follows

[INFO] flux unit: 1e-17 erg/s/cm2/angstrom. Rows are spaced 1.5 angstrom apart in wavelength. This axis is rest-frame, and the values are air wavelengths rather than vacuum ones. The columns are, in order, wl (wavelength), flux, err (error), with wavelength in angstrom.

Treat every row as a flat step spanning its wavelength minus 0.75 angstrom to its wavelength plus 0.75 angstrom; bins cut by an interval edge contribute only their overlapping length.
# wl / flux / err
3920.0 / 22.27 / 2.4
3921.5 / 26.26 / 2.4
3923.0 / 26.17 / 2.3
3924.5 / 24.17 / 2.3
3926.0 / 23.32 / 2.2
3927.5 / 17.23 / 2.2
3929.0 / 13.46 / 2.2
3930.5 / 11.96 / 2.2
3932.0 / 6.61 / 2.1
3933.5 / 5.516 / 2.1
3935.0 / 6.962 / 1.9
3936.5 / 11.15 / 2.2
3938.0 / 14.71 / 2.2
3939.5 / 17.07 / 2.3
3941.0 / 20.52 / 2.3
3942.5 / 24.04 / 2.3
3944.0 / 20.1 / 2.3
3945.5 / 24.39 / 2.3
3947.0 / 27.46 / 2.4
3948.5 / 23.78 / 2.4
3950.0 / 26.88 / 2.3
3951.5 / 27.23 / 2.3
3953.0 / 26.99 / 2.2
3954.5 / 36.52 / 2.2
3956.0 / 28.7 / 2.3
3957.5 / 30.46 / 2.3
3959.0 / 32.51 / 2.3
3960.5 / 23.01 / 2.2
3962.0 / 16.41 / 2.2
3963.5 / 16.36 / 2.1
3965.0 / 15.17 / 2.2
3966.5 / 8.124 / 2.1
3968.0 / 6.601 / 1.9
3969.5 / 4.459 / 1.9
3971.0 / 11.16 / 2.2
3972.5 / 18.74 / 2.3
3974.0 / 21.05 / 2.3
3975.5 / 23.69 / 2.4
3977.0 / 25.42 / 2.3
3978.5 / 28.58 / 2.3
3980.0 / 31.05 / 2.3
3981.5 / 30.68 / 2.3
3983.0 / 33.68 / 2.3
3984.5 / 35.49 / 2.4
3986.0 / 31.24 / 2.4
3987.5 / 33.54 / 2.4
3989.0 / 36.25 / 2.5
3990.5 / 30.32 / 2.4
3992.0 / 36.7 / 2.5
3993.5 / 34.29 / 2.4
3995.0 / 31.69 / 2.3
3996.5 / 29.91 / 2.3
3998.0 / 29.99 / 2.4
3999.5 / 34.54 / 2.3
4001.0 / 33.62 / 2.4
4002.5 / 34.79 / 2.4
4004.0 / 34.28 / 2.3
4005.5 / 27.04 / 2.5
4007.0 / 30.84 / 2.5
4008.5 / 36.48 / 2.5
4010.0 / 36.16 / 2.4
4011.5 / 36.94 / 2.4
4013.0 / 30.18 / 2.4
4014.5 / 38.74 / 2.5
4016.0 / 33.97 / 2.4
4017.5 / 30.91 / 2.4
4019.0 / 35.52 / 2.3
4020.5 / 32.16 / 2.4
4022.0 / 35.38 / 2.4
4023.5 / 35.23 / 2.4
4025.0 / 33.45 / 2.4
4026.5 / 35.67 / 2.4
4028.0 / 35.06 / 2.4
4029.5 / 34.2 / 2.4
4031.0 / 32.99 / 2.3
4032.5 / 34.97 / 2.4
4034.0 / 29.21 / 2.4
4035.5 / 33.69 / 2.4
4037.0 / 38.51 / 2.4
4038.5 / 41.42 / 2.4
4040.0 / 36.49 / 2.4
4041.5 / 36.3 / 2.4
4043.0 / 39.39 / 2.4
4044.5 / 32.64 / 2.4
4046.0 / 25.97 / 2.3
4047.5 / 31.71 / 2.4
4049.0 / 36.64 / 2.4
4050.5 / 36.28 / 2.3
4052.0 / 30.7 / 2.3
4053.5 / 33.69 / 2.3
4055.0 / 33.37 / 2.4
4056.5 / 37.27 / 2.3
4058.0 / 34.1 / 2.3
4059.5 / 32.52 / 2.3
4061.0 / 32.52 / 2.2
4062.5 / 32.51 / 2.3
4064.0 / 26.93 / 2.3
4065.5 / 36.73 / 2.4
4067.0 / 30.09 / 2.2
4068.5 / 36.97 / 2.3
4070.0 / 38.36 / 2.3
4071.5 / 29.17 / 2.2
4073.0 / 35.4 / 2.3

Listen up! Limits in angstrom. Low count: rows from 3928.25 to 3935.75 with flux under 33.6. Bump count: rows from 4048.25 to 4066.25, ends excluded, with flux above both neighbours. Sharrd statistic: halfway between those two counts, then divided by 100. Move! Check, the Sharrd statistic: 0.035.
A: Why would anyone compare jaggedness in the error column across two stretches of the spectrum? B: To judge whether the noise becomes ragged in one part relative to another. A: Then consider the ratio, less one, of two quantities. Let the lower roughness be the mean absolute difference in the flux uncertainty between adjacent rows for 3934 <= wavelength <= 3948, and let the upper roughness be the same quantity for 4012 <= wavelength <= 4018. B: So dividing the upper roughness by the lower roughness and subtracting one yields 0.1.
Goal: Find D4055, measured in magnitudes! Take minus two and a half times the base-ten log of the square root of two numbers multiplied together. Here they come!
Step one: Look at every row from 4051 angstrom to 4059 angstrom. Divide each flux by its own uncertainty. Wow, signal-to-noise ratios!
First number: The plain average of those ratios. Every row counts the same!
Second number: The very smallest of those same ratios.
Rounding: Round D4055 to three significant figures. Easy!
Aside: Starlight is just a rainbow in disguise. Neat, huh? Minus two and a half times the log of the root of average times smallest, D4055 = -2.86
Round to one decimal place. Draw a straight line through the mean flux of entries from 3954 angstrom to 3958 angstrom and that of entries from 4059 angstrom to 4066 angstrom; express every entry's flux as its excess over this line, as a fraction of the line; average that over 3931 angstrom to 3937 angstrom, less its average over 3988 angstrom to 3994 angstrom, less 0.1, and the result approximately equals -0.9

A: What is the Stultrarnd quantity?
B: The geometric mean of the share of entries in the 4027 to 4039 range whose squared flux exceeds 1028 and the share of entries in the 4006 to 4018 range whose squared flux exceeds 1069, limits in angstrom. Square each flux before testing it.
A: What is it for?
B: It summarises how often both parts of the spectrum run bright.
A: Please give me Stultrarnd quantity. 0.7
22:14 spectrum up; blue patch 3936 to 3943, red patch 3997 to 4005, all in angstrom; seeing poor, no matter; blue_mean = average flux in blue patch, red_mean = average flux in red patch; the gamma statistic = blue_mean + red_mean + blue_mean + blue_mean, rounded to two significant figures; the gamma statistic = 86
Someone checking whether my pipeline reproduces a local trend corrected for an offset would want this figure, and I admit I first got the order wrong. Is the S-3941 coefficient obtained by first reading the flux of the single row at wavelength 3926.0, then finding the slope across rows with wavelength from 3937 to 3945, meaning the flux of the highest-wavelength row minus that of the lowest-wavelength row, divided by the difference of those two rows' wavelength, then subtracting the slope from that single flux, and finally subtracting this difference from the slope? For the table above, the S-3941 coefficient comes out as -22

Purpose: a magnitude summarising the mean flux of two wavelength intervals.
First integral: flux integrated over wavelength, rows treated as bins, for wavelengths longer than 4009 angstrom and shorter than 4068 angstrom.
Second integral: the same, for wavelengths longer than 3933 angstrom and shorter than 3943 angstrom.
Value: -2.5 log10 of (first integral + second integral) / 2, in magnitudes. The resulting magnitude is -7.58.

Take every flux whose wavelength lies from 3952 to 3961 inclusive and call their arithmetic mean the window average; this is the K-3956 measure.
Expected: 30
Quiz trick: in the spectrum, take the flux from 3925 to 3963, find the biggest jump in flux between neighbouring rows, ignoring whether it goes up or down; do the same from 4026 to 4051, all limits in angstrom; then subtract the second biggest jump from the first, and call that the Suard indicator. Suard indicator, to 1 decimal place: 2.8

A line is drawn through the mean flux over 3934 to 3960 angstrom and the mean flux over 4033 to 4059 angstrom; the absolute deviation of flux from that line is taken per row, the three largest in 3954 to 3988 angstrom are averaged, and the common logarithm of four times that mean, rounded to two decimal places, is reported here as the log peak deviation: 1.89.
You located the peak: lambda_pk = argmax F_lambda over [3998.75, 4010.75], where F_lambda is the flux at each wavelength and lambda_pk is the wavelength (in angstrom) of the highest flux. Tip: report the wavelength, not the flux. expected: 4008.5 angstrom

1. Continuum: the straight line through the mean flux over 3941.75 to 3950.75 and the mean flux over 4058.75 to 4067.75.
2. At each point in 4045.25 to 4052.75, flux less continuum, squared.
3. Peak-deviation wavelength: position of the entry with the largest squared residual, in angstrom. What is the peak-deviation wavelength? 4049.0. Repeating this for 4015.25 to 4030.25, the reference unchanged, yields 4019.0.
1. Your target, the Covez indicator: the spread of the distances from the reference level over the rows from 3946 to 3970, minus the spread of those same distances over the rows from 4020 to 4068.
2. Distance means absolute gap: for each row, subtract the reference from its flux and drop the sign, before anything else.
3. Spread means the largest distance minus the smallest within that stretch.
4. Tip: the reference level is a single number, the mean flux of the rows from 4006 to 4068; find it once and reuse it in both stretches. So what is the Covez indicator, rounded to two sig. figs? 20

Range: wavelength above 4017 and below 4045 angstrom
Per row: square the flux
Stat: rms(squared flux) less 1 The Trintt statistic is 1241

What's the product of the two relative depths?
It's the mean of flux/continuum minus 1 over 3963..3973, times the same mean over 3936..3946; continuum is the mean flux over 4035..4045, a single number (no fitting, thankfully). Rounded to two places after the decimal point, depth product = 0.34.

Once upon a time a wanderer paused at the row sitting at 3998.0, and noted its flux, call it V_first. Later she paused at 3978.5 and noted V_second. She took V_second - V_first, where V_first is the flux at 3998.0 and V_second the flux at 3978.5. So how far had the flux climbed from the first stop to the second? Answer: -1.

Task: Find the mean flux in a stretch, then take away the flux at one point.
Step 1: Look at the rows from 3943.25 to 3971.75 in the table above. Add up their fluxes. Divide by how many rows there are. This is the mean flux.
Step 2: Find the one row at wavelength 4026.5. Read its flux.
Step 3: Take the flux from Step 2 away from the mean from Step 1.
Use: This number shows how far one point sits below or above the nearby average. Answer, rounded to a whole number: -14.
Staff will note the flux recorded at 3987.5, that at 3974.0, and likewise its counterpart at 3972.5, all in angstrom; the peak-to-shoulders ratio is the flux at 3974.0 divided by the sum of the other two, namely 0.40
